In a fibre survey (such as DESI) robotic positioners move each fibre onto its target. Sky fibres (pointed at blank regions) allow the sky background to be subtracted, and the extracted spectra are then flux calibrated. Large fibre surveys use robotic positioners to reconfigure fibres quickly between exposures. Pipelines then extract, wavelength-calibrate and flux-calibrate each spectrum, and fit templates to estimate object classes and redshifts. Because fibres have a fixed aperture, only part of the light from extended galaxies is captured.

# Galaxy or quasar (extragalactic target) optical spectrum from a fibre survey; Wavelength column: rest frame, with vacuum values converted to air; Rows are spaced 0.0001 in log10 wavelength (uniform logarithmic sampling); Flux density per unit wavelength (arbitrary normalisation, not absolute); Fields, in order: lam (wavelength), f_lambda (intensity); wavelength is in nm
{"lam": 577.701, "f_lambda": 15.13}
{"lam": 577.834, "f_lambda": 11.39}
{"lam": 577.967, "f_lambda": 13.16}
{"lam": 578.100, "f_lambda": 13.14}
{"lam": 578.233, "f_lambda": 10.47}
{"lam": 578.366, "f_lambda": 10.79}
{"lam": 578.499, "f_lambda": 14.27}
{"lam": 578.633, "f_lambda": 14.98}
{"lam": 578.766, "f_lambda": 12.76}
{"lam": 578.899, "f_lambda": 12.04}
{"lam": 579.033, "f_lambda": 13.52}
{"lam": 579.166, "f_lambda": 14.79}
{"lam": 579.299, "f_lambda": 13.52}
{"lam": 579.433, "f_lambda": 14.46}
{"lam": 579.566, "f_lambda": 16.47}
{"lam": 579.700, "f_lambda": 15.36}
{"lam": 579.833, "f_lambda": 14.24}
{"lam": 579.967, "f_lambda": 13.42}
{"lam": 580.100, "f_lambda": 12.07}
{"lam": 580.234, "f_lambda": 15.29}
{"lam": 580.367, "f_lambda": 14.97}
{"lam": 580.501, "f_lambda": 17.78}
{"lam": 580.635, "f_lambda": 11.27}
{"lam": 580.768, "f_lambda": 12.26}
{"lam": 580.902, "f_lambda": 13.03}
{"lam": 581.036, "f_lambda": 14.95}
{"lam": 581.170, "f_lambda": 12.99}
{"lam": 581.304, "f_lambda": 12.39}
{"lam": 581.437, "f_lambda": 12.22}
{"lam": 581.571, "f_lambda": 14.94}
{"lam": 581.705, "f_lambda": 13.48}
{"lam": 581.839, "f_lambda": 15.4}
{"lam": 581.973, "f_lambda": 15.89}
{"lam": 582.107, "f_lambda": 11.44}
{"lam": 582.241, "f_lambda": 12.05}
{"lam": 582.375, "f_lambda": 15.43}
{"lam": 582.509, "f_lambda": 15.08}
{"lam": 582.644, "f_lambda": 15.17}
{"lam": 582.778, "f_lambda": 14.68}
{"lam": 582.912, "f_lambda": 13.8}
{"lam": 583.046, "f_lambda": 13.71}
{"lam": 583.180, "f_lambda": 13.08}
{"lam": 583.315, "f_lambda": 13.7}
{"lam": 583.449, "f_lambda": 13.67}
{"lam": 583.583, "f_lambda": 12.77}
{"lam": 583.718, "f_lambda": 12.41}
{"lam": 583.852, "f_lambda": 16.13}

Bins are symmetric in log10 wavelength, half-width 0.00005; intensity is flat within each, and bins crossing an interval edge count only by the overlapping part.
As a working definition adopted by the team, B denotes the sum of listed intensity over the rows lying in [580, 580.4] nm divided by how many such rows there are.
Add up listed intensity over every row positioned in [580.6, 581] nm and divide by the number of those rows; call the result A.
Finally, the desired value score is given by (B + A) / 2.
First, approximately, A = 12.2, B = 14.1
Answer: 13.1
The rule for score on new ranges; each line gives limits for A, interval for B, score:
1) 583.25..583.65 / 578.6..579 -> 13.3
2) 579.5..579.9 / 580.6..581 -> 13.8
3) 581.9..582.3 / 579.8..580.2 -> 13.2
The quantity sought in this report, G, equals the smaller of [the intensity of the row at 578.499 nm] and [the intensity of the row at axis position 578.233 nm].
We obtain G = 10.5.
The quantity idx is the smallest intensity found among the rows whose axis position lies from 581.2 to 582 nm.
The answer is 12.22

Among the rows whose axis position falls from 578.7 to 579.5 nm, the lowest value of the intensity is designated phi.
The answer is 12.04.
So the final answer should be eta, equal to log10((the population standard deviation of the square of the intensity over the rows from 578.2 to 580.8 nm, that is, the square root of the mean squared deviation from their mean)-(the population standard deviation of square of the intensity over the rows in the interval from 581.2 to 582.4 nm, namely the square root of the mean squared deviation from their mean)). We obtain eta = 0.81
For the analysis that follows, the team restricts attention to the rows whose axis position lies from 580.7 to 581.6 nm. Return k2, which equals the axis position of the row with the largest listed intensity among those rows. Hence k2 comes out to 581.036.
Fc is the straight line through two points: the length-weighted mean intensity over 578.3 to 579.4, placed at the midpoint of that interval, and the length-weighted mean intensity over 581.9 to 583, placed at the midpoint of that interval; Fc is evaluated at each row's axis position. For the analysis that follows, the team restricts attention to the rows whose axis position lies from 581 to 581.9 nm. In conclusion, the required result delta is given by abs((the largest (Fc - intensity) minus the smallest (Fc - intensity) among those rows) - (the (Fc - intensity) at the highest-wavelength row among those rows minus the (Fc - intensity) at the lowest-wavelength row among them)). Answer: 3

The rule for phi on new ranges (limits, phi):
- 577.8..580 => 10.47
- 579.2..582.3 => 11.27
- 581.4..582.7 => 11.44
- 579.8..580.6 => 12.07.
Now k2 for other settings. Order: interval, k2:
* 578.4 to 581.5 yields 580.501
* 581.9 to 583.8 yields 581.973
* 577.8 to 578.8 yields 578.633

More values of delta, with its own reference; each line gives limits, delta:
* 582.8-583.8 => 0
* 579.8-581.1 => 7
